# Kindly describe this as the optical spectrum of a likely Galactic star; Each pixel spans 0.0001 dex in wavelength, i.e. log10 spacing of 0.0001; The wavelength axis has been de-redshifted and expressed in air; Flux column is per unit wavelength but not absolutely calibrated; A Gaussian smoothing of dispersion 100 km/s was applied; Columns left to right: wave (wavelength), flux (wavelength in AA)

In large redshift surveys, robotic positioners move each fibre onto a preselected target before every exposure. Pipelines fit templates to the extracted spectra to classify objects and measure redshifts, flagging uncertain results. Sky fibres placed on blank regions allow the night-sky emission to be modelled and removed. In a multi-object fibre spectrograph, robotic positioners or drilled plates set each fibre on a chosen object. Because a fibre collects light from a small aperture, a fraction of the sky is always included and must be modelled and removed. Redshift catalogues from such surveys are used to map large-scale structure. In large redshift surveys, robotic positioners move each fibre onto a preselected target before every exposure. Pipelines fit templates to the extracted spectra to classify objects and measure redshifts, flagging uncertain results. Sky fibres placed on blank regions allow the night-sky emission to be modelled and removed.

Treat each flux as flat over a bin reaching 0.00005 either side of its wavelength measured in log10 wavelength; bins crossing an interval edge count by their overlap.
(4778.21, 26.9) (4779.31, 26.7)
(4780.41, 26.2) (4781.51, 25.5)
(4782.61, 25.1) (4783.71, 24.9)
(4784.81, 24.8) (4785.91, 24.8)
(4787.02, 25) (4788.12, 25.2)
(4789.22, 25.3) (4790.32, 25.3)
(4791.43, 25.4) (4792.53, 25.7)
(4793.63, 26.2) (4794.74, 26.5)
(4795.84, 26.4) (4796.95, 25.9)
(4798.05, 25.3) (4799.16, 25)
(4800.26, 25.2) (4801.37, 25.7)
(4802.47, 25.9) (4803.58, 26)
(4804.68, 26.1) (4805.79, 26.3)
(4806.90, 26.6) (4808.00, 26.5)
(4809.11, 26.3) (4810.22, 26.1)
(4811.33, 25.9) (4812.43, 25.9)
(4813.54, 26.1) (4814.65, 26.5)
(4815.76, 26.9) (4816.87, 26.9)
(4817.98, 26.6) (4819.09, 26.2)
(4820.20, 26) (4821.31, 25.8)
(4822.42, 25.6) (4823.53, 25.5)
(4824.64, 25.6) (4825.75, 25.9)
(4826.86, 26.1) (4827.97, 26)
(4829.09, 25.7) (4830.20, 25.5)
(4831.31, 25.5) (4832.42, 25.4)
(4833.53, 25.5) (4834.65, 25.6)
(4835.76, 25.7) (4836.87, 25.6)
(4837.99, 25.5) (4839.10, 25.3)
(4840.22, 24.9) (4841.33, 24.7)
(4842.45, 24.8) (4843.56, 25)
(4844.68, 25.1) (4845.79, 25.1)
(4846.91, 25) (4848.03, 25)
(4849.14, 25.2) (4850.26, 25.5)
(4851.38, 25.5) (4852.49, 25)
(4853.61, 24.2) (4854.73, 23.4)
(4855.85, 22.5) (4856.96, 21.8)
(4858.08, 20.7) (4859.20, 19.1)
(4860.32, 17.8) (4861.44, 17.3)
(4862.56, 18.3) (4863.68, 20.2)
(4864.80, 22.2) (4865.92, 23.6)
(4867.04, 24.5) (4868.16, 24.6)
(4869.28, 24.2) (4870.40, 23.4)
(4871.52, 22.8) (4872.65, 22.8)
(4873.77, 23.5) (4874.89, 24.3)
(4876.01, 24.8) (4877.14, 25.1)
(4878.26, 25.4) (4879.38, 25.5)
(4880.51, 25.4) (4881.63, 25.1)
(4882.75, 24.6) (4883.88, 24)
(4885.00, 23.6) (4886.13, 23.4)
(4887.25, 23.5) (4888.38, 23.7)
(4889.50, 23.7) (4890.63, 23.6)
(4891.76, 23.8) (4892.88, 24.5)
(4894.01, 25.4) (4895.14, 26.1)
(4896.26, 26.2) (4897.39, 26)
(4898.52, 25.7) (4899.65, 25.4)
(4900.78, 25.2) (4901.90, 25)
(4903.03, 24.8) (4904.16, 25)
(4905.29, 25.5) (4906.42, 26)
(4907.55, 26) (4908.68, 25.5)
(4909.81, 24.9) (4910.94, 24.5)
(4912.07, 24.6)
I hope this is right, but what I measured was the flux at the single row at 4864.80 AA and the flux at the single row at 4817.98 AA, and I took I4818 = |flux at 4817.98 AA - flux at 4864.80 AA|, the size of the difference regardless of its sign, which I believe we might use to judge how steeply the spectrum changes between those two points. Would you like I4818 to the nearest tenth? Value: 4.4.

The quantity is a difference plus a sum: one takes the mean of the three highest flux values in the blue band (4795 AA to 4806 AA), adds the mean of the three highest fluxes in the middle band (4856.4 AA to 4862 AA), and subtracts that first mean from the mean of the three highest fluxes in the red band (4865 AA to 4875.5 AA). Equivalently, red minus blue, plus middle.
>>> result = 18.7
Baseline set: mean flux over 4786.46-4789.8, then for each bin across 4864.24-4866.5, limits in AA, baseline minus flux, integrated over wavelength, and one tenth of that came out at 0.51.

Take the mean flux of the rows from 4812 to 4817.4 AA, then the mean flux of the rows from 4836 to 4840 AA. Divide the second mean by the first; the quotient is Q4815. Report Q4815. 0.96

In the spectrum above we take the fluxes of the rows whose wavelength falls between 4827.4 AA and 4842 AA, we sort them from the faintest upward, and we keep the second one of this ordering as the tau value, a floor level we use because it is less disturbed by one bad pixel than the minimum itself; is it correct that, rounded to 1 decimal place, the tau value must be 24.9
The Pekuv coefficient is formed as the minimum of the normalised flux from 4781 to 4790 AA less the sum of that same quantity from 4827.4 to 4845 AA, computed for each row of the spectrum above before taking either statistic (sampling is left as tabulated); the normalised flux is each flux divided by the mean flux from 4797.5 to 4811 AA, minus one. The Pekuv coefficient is 0.30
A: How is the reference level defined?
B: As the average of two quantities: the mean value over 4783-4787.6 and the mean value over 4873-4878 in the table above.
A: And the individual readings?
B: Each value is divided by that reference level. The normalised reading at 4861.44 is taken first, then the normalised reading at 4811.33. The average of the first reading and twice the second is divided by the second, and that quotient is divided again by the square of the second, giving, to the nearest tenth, 1.2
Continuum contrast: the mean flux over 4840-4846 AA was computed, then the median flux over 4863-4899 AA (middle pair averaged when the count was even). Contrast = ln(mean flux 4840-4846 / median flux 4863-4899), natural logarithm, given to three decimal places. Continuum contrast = 0.028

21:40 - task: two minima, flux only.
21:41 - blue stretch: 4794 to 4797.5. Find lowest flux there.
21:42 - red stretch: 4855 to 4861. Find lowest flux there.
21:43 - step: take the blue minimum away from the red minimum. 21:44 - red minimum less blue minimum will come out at -8.1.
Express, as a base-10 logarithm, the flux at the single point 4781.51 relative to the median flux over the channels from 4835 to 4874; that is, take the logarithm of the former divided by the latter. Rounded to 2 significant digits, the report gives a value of 0.017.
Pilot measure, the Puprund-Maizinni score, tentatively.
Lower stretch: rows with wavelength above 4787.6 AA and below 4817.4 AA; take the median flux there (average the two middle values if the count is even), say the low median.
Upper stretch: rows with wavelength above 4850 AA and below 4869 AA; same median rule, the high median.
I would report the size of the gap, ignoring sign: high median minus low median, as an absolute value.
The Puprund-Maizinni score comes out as 3.5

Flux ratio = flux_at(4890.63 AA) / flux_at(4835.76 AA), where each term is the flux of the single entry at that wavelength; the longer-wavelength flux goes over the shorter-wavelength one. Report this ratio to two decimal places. 0.92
